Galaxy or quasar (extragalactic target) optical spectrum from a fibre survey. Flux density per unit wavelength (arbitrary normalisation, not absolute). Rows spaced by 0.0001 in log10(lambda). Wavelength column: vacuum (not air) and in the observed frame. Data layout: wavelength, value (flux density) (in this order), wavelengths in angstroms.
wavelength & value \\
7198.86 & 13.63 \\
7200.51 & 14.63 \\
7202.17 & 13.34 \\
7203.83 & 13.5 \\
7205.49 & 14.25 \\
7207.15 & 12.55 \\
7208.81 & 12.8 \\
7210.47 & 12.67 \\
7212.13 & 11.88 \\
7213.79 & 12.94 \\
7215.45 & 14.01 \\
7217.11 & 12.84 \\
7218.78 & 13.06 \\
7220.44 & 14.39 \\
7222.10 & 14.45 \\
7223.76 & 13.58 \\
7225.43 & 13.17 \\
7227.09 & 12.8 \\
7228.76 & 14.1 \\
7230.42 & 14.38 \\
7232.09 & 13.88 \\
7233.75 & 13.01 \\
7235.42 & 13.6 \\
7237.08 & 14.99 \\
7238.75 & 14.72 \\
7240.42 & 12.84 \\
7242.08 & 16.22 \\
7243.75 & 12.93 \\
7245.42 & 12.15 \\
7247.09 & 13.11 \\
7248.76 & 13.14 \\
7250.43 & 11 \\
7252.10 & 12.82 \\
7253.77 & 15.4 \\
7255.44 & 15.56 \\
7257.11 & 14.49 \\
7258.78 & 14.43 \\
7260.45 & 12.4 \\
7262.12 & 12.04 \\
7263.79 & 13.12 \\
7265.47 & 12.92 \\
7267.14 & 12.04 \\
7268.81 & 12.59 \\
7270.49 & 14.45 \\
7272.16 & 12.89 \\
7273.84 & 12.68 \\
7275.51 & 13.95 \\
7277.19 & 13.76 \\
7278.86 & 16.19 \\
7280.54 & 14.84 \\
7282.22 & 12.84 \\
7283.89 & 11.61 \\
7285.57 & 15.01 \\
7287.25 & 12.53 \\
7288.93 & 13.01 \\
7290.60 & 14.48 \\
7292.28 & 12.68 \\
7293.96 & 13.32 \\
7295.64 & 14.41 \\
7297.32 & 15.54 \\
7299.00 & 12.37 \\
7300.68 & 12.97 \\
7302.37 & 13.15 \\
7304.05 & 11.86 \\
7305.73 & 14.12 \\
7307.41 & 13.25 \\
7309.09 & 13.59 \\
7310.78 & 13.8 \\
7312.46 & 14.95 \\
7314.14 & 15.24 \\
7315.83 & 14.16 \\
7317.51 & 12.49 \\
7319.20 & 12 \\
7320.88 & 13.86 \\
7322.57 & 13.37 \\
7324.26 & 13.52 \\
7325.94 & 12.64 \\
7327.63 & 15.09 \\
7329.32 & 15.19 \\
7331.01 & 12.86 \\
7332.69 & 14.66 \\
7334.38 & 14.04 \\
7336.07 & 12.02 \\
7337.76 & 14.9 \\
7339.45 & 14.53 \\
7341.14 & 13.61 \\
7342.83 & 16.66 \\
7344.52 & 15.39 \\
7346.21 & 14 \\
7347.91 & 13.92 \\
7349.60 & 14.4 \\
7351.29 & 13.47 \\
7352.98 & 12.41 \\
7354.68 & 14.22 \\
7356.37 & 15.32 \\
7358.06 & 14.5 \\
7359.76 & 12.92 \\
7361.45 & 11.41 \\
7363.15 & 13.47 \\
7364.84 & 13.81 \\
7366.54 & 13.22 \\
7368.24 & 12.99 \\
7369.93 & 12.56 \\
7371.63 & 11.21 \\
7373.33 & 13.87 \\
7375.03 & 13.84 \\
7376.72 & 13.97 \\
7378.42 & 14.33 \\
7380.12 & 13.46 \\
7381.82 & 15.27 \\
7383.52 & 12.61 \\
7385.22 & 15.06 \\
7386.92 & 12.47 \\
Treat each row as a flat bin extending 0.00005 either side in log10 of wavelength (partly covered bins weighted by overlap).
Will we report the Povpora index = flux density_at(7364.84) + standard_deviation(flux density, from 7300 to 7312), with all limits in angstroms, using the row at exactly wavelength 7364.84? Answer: 14.5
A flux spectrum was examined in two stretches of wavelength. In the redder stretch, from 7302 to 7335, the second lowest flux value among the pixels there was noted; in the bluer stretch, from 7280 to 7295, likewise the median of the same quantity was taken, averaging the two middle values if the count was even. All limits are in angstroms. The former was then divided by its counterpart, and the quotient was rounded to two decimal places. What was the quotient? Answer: 0.92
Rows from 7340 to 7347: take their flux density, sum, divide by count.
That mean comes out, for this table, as 14.91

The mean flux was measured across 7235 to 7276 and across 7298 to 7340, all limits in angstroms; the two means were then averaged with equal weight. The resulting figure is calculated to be 13.5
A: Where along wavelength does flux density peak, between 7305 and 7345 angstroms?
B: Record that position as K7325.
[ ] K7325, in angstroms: 7342.83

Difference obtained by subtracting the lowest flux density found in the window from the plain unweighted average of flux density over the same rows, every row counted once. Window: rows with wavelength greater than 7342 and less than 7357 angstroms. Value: 2.0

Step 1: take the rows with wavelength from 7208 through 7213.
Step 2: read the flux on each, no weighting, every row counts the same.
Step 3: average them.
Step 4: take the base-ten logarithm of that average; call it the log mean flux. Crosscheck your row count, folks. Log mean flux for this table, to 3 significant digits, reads 1.10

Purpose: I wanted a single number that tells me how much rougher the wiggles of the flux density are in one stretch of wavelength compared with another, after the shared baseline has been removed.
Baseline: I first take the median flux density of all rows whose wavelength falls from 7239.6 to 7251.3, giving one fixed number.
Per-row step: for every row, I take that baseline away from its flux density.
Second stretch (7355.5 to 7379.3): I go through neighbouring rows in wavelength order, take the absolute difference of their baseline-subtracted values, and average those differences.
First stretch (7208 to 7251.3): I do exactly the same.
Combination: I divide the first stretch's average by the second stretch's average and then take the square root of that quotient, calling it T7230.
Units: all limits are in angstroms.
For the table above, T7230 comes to 1.04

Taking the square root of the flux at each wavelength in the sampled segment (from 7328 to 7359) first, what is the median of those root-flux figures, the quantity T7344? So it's 3.78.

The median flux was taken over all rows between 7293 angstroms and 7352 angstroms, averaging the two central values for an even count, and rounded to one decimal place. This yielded 13.9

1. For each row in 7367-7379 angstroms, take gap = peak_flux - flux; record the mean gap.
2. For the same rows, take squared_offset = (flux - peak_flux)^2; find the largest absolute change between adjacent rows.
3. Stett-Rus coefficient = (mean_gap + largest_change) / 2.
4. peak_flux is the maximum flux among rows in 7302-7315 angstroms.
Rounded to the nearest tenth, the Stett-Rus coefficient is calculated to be 8.2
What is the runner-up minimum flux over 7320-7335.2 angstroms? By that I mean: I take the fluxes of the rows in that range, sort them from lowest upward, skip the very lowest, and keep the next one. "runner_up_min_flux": 12.86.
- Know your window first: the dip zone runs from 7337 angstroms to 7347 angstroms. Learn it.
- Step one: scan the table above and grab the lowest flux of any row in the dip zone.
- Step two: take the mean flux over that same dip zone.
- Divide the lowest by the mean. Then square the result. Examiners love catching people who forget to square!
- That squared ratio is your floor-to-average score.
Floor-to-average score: 0.84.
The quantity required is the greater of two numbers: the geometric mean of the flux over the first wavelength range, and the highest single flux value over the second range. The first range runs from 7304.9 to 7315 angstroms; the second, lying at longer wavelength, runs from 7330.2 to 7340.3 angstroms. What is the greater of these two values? 14.9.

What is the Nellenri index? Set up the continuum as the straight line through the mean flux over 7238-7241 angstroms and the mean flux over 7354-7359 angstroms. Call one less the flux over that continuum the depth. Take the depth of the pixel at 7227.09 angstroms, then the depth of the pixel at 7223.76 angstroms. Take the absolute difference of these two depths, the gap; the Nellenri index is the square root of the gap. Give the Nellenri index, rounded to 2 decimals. 0.24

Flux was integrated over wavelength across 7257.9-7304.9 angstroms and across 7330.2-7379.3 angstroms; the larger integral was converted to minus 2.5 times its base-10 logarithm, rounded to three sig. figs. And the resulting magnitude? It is -7.07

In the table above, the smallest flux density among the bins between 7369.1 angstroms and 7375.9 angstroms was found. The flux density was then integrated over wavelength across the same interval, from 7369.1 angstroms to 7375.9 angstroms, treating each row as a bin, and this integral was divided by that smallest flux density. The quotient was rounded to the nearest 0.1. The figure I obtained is 7.8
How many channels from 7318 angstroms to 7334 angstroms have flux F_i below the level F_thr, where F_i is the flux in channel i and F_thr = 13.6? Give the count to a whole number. 5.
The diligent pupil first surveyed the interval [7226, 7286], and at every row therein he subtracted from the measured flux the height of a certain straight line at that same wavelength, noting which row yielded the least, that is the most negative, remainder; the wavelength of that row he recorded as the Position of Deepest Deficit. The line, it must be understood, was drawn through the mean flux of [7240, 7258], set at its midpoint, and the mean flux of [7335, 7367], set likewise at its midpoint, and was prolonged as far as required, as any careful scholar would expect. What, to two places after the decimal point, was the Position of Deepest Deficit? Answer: 7250.43 angstroms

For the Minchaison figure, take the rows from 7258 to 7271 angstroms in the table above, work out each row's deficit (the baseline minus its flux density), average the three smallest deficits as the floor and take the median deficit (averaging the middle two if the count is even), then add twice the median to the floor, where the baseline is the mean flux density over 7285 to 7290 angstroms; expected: 1.0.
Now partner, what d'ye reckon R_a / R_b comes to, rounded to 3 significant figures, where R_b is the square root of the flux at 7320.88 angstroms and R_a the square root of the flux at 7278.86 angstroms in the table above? 1.08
